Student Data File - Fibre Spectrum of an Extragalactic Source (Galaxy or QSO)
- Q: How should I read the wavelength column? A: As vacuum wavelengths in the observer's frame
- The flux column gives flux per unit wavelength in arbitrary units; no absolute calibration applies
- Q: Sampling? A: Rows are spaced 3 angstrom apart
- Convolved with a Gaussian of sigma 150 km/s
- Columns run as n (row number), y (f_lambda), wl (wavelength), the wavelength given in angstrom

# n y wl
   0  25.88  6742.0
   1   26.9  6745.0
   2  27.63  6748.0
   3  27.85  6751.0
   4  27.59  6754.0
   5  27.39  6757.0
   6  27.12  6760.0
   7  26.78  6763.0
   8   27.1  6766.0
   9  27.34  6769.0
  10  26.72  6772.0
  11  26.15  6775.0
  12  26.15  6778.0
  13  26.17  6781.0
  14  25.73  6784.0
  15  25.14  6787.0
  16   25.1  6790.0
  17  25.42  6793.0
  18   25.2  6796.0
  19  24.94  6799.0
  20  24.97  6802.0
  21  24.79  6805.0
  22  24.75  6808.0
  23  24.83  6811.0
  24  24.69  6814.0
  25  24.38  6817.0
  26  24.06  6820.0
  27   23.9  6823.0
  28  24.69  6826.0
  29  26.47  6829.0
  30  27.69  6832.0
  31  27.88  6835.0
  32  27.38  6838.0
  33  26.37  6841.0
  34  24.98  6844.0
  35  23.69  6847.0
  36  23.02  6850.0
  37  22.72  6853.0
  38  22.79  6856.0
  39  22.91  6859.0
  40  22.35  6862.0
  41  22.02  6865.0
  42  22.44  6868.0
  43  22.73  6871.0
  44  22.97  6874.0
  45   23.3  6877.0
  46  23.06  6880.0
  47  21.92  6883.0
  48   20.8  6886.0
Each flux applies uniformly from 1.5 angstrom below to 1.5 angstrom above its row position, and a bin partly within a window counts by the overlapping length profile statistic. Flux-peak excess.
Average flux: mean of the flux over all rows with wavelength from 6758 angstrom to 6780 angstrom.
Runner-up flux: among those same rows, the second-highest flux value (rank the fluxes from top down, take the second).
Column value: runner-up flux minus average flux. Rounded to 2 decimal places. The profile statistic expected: 0.35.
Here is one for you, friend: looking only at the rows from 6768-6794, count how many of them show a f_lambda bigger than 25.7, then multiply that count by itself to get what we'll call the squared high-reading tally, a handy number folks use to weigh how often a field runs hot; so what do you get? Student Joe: 36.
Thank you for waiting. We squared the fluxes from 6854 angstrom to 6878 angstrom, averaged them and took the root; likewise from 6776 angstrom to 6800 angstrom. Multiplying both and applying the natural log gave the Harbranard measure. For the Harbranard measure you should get 6.36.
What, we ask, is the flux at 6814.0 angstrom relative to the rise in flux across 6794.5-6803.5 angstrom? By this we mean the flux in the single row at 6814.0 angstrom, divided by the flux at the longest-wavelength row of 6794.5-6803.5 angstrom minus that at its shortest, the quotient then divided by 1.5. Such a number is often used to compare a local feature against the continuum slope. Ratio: -72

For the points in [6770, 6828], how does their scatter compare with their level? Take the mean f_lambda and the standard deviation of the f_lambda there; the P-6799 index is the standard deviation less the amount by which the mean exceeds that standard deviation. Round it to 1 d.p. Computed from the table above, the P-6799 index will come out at -23.7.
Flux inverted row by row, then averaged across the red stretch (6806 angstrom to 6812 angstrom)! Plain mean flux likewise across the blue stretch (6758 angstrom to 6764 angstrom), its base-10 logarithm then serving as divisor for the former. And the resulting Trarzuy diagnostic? 0.028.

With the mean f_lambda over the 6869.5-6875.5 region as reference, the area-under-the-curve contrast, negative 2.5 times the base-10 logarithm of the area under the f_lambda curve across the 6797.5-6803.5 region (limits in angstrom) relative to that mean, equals -2.04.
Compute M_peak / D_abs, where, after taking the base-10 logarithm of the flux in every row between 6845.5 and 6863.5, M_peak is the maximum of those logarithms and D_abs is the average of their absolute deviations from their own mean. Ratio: 248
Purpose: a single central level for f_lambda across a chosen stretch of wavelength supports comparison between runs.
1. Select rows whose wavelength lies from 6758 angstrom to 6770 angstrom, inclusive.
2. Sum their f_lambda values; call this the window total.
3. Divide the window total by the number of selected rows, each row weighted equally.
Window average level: 27.1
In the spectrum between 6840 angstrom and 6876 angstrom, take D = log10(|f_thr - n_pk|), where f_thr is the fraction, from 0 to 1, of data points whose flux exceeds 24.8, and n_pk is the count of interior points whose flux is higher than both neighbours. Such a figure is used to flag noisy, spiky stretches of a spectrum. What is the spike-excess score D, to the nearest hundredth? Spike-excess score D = -0.08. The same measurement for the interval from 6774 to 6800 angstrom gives 0.00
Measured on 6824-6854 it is -0.40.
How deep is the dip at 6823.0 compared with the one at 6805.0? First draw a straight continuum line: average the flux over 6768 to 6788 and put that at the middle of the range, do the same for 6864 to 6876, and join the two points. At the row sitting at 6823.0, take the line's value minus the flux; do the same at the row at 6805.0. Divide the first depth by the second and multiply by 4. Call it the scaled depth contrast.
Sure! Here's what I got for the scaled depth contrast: 6.1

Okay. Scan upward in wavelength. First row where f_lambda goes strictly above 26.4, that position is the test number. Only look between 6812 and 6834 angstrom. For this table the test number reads 6829.0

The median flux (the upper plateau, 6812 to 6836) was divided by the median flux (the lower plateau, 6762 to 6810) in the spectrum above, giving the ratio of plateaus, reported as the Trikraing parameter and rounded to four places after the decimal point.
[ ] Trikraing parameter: 0.9654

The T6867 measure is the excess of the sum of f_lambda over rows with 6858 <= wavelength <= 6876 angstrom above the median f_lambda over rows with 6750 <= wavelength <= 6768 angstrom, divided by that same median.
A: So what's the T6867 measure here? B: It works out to 3.97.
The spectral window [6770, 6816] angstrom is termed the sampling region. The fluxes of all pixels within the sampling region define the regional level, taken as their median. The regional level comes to 25.1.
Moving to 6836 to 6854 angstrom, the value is 24.3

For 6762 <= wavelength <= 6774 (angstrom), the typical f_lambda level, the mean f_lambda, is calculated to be 27.0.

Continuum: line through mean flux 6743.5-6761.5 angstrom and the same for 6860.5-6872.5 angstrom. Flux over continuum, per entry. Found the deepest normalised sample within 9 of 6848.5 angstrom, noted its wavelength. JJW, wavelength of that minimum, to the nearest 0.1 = 6853.0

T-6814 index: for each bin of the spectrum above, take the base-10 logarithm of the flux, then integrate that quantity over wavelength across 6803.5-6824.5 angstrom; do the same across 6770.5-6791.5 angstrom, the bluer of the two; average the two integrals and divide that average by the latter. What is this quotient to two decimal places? 0.99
